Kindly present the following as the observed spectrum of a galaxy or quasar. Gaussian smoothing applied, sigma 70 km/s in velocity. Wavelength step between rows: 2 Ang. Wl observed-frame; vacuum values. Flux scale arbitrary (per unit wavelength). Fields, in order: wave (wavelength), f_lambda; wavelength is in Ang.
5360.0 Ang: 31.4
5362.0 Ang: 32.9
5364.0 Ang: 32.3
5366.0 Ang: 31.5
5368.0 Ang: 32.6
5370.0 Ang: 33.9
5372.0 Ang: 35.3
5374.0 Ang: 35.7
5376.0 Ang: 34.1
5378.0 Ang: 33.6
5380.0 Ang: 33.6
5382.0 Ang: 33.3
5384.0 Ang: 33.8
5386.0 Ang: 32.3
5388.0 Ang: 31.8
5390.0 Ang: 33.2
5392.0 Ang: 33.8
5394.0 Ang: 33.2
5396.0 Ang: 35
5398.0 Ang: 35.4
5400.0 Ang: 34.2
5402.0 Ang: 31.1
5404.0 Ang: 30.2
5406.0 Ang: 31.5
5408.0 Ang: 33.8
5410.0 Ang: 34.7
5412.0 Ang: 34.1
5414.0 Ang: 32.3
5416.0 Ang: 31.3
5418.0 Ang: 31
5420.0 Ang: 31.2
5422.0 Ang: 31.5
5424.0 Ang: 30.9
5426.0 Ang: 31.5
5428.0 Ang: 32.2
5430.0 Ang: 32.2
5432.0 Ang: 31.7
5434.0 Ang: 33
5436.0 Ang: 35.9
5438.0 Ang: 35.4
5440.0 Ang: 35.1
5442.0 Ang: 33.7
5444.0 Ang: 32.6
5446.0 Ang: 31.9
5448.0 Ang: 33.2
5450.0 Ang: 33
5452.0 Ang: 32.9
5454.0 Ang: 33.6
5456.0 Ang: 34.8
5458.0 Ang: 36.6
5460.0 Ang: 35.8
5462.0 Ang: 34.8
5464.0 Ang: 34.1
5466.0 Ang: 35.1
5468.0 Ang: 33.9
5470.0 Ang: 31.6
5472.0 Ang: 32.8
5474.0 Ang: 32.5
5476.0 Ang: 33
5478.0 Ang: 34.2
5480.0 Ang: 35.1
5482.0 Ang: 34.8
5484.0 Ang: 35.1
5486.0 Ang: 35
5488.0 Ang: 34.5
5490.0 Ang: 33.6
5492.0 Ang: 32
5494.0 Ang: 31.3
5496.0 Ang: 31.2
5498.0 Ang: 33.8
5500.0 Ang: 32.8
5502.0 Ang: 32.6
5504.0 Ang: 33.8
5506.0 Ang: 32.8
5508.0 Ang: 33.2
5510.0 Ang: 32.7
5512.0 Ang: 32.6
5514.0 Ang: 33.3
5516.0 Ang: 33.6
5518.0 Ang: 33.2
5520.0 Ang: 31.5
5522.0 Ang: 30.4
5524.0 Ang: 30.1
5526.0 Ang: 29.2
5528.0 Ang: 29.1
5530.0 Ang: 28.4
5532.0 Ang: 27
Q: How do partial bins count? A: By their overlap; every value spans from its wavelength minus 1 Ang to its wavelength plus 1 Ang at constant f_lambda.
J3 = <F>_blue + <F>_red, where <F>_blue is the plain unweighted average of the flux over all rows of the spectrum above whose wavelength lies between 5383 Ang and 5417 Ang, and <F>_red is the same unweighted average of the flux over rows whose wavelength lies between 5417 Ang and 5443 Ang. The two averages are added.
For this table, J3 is 65.8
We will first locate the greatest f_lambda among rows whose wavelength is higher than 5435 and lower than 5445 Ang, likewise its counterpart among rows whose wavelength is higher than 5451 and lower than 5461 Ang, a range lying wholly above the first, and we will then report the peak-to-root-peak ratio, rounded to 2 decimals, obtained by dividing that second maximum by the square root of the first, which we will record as 6.11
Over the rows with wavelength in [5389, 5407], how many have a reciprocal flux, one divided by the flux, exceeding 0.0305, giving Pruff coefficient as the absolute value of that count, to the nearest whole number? 3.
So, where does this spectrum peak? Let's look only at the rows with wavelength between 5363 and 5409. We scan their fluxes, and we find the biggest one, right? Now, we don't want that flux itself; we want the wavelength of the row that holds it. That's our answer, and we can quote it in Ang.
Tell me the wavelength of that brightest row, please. 5374.0 Ang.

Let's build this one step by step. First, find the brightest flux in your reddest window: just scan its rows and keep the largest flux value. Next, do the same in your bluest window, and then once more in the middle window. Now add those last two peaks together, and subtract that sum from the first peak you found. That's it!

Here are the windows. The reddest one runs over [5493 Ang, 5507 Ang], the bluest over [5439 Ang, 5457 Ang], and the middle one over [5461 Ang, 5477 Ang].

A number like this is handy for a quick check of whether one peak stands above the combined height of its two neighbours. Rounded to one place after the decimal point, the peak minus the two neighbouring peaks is -36.4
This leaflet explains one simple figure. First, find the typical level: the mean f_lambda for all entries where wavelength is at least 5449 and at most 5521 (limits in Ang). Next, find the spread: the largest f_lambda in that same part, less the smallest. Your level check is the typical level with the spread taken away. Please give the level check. 28.1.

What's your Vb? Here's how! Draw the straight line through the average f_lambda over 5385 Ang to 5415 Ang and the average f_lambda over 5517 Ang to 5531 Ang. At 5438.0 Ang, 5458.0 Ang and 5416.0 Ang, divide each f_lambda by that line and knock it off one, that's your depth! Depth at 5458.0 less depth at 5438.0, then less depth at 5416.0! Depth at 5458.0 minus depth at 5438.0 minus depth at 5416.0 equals -0.10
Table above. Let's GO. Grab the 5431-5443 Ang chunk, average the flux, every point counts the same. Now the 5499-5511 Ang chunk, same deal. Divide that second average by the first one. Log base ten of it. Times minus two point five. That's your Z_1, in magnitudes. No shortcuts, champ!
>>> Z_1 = 0.037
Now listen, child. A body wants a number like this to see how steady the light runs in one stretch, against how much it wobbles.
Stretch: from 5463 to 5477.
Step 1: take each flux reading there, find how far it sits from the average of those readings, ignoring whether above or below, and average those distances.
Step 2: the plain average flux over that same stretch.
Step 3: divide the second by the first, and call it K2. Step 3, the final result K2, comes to 36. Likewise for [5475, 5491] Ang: 56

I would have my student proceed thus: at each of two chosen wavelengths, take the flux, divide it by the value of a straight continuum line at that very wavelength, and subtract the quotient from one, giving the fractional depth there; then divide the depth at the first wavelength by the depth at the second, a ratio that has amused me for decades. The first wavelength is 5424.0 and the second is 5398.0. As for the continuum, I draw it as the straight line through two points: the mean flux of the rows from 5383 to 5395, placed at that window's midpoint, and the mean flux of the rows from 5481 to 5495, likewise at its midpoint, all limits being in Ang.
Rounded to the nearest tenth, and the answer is -1.0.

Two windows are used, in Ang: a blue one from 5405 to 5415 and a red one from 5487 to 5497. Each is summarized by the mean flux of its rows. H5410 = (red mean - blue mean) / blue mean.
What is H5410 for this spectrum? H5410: -0.023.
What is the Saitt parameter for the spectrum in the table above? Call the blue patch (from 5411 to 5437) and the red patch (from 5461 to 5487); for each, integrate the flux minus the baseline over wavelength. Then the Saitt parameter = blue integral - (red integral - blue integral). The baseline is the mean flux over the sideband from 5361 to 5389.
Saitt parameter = -76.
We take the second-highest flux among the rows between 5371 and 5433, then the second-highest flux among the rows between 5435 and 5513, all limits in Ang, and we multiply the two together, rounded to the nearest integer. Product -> 1271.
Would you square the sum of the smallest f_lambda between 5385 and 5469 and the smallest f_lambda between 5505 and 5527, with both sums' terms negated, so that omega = 3528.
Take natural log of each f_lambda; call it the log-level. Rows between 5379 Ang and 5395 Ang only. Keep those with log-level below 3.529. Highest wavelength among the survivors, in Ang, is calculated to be 5394.0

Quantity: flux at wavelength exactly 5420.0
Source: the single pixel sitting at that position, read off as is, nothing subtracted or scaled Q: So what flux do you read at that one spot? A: 31.2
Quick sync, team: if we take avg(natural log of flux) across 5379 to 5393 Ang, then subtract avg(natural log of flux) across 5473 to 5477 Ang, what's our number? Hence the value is 0.011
